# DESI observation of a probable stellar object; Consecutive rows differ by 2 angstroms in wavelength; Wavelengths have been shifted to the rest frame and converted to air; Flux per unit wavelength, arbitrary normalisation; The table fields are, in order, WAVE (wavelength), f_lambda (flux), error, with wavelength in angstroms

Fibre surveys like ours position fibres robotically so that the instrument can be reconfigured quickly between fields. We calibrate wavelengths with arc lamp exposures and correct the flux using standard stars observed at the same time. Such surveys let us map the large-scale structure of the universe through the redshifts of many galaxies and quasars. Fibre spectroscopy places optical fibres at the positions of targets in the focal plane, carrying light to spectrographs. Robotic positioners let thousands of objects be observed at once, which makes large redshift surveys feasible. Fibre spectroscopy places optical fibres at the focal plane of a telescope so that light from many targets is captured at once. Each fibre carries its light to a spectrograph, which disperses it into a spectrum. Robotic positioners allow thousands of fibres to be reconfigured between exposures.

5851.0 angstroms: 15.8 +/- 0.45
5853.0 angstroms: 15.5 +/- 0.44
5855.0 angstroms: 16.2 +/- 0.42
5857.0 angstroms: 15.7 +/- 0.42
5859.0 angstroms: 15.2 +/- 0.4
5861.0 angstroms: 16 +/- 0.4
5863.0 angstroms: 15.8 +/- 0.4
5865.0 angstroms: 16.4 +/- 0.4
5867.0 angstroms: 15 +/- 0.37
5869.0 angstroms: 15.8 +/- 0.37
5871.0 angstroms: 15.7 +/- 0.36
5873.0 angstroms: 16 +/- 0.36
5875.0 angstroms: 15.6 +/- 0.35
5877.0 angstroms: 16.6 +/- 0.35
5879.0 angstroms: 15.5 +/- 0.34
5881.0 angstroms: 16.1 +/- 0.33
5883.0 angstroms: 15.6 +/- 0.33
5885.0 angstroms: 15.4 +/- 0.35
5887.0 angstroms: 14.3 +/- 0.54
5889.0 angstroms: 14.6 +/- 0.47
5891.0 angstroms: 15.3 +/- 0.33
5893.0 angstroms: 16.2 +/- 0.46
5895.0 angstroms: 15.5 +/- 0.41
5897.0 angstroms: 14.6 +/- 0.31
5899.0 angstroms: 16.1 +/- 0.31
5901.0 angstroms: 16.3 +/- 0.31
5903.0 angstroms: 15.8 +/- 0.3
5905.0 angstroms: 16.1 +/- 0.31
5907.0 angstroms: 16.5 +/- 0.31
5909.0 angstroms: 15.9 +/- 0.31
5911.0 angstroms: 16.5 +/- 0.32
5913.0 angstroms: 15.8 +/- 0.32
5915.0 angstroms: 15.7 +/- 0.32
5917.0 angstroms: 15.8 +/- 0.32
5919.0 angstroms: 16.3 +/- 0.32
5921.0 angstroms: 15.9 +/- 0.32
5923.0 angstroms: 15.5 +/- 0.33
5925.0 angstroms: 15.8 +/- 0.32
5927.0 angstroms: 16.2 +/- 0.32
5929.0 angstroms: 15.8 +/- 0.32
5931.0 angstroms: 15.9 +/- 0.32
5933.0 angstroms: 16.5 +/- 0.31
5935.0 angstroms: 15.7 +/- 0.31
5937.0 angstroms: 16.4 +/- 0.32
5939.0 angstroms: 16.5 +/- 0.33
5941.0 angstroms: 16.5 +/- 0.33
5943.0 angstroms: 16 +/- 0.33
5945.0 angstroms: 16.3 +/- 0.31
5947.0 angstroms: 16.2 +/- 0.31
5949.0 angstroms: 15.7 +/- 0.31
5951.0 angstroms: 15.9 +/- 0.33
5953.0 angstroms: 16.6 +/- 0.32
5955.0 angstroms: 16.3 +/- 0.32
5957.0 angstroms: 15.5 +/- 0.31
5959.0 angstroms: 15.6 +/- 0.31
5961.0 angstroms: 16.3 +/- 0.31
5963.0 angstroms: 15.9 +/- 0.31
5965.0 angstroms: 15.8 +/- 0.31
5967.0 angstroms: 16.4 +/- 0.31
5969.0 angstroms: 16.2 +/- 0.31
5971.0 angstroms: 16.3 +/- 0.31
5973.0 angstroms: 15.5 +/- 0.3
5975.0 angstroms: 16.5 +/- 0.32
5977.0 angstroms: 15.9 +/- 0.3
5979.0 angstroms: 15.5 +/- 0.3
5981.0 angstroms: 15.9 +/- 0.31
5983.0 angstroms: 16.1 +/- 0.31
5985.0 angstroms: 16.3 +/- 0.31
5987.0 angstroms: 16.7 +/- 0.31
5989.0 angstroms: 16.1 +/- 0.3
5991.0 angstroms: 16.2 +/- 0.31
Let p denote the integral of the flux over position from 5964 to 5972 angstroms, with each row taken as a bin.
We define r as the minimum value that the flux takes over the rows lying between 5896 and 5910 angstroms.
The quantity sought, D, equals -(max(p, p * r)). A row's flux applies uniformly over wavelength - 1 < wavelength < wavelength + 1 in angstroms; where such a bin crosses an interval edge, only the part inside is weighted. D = -1889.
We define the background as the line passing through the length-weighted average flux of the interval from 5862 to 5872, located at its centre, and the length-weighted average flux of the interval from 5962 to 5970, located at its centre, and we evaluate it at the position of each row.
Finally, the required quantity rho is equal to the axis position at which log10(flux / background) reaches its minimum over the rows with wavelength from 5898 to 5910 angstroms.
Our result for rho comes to 5903.0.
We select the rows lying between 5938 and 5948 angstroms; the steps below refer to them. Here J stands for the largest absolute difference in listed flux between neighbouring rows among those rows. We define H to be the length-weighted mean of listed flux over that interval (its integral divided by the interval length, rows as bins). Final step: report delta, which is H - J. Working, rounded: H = 16.3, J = 0.50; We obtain 15.8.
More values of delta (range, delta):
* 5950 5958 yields 15.3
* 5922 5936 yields 15.1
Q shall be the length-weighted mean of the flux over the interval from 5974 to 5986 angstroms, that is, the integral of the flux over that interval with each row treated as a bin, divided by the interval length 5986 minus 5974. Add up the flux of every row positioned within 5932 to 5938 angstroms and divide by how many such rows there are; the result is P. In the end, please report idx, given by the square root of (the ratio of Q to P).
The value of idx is 0.995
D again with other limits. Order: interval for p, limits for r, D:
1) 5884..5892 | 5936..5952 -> -1871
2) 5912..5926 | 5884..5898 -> -3169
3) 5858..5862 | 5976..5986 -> -967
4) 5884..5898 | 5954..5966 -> -3283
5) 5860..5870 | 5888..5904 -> -2307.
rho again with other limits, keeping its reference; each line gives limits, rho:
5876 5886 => 5885.0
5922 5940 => 5923.0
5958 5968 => 5959.0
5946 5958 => 5957.0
